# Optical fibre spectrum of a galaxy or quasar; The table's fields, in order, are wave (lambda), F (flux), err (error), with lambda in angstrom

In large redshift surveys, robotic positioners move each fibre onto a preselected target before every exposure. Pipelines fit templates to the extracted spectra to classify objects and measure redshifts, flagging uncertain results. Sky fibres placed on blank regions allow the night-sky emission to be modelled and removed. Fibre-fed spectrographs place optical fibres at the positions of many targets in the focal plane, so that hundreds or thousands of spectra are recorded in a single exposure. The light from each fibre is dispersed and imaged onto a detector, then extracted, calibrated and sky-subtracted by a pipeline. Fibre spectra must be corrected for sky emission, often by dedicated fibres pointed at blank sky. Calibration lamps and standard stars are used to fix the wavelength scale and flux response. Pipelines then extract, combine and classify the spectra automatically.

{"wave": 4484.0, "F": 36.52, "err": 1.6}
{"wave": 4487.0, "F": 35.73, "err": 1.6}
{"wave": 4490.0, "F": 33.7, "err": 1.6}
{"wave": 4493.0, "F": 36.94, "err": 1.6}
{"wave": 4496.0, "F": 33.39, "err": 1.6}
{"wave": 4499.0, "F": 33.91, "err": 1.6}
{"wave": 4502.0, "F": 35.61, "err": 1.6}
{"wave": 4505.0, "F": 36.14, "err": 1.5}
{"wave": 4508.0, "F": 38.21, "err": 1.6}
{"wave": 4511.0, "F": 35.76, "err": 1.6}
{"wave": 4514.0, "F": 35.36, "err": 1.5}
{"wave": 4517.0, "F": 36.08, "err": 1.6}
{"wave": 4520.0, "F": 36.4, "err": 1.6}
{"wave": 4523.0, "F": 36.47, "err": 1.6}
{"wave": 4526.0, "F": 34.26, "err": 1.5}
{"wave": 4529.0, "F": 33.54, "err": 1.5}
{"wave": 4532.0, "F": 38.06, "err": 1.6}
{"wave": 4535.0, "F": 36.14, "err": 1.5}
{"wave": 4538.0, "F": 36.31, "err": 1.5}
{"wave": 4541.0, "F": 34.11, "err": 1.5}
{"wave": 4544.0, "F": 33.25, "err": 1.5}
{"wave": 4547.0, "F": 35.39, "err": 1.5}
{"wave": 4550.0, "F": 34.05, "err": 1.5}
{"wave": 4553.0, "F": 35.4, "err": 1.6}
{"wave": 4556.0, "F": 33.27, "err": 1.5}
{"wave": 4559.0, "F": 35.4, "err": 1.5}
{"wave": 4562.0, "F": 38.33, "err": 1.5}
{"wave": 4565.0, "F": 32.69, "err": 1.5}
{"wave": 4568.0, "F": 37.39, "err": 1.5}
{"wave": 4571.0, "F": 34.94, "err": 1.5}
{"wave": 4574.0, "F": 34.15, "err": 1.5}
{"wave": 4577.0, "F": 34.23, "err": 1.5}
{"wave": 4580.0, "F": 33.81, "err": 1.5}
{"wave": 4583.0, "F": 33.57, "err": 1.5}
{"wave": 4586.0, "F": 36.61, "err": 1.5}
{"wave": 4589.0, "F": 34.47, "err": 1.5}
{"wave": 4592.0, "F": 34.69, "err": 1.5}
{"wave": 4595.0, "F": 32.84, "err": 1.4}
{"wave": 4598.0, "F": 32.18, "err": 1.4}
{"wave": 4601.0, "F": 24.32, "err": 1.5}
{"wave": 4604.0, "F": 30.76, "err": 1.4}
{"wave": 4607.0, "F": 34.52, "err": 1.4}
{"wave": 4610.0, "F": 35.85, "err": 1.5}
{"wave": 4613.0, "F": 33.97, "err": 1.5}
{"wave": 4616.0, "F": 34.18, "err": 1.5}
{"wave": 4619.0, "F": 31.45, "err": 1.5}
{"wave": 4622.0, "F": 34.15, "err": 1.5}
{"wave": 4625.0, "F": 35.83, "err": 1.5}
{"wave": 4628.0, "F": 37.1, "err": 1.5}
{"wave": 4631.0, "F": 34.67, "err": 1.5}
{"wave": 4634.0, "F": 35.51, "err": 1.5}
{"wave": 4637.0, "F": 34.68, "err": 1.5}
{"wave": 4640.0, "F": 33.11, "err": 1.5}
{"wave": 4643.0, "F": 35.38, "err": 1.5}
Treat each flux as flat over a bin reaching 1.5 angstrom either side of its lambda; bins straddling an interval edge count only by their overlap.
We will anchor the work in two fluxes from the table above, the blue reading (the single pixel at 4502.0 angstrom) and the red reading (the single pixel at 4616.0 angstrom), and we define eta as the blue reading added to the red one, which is 70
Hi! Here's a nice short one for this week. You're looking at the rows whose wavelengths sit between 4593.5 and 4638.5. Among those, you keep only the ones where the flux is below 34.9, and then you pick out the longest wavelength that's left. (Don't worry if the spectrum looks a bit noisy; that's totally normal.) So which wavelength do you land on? 4637.0 angstrom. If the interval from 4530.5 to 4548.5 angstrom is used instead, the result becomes 4544.0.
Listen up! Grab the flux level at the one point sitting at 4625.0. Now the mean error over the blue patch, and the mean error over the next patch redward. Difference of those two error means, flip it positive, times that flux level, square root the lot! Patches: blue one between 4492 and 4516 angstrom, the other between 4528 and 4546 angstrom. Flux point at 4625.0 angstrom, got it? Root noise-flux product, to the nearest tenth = 1.4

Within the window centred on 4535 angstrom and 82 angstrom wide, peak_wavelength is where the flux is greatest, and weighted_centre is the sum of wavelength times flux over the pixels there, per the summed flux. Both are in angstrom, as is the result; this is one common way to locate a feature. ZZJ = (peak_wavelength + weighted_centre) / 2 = 4548.4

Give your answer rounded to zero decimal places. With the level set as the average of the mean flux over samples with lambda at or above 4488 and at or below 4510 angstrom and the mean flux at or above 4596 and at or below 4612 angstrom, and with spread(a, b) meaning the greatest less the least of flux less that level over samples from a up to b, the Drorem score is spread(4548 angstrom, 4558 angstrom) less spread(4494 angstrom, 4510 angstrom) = -3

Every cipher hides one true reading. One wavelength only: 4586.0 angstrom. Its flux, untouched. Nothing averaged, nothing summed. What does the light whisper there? 36.61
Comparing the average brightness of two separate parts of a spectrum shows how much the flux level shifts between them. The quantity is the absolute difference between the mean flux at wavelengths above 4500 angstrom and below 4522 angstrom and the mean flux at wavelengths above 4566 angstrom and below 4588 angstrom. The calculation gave 1.3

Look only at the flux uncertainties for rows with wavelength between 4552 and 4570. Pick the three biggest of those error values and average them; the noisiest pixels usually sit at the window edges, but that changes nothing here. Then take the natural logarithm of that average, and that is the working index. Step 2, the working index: 0.43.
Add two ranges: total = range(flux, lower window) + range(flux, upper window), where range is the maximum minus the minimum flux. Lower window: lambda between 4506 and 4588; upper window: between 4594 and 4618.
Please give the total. 17.2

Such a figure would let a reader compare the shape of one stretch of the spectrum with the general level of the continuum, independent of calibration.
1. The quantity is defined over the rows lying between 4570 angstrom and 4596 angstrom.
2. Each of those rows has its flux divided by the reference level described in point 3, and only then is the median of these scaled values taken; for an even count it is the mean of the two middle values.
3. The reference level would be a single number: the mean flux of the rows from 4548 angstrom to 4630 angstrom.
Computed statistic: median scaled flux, 1.00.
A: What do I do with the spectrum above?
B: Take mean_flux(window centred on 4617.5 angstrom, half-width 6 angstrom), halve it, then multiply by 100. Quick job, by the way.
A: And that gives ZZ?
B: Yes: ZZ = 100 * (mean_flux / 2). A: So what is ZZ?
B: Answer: 1672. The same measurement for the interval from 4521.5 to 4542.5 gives 1778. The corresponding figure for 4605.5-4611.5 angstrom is 1759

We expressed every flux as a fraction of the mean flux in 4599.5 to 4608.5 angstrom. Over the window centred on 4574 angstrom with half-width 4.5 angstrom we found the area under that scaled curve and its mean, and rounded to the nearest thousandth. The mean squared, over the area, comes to 0.128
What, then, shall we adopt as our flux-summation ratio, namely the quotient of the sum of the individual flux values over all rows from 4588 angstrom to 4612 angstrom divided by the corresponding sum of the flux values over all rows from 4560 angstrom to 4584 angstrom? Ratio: 0.930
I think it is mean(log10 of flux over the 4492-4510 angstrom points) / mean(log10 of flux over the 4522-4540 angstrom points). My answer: 1.00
